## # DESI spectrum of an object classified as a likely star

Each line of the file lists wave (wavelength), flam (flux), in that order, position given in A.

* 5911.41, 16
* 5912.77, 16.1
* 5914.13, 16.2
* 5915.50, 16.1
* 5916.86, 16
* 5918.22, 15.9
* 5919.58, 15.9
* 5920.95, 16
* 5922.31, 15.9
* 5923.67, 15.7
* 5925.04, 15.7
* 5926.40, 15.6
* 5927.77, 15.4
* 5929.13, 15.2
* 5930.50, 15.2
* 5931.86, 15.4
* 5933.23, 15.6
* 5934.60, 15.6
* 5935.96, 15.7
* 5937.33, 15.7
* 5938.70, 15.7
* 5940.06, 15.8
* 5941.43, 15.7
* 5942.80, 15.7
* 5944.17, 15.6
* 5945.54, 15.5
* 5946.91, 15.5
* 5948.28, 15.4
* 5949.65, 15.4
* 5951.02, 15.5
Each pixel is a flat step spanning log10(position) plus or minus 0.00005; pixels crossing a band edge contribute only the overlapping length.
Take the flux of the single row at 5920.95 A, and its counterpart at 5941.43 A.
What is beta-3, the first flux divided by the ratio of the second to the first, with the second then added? 32.0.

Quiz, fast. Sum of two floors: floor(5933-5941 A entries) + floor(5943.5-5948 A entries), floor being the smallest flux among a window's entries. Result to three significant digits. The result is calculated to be 31.1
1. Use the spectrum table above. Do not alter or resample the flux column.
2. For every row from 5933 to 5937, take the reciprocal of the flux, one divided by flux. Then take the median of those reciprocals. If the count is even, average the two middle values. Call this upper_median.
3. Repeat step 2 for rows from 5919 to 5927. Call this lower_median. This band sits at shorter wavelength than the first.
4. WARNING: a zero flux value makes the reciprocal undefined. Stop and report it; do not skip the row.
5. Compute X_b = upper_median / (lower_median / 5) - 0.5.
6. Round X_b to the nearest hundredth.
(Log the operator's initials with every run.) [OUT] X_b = 4.56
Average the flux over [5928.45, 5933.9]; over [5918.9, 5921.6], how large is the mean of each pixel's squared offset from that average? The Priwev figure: 0.36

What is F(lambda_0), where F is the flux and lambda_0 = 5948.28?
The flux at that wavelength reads 15.4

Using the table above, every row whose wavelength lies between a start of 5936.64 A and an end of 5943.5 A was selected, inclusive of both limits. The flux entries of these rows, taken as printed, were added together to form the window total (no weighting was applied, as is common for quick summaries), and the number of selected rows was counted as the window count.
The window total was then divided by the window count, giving 15.7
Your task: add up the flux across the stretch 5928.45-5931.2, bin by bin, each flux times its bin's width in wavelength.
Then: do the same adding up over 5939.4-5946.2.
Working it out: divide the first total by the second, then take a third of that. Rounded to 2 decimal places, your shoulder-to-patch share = 0.13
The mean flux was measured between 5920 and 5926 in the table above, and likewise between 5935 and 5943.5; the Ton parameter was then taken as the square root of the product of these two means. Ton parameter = 15.8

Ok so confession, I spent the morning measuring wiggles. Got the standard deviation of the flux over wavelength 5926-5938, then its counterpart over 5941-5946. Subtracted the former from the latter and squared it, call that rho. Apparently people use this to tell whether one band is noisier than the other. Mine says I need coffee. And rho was 0.010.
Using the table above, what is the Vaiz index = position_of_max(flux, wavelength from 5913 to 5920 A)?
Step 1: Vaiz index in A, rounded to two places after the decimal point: 5914.13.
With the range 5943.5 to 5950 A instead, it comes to 5944.17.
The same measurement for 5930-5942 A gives 5940.06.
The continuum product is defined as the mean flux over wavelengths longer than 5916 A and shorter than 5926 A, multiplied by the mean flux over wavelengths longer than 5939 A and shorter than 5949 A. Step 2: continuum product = 248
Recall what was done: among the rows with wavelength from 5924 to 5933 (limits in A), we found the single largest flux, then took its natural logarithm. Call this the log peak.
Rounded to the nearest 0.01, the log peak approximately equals 2.75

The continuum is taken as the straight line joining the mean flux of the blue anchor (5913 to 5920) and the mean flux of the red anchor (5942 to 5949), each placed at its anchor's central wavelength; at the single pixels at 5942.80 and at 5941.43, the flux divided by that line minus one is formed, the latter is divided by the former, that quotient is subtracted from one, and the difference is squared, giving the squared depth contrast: 0.0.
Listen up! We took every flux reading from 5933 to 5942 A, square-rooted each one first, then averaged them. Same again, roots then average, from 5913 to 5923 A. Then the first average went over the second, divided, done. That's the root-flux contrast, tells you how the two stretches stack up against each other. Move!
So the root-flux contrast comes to 0.99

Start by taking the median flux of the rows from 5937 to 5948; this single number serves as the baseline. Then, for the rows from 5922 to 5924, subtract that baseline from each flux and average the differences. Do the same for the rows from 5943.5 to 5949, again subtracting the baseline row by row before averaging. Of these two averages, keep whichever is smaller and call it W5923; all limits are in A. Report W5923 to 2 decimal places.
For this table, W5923 -0.20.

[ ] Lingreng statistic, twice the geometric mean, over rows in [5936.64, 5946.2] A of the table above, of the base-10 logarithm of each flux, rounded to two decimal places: 2.39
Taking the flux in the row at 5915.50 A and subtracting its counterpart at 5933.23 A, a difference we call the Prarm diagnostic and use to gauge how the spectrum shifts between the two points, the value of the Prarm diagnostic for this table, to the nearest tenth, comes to 0.5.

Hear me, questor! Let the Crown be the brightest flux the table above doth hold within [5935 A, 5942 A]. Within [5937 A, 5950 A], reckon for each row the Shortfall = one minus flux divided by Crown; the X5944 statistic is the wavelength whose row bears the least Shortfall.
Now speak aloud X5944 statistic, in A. 5940.06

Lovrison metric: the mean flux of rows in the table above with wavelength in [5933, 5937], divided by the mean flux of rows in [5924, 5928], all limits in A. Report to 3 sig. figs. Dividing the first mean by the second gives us 1.00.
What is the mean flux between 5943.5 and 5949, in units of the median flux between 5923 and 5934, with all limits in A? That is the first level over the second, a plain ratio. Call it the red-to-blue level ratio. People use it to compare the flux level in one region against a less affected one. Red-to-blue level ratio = 1.00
